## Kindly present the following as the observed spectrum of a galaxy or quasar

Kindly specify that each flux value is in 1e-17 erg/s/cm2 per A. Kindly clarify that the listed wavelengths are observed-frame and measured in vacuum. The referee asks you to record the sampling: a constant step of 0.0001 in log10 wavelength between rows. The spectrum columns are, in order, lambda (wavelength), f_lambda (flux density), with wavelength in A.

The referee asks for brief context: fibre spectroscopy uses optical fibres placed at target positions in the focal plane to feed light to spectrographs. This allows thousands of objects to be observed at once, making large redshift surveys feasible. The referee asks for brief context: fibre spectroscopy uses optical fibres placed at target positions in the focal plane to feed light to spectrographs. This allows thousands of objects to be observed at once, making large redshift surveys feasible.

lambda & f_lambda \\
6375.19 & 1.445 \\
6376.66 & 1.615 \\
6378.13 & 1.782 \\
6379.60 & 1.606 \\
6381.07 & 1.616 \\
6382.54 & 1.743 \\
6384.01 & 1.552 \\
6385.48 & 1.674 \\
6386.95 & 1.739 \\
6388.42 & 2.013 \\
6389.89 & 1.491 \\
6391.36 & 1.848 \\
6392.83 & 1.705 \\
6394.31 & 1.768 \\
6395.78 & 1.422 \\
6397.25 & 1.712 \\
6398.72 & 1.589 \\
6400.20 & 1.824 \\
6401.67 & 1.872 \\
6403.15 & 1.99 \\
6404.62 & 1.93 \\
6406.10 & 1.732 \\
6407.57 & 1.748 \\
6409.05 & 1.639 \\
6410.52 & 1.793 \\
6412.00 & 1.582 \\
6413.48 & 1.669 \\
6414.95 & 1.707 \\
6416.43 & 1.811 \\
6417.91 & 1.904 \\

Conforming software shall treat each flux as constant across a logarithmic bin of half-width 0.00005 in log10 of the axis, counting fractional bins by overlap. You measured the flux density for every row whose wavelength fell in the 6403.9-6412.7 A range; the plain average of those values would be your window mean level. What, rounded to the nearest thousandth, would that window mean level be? 1.737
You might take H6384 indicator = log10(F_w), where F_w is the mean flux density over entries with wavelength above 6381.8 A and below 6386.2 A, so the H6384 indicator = 0.219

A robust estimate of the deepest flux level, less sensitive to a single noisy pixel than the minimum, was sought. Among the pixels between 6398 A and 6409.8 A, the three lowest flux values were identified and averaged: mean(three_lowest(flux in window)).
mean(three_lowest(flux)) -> 1.65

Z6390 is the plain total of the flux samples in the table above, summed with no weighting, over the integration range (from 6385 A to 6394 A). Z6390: 10.5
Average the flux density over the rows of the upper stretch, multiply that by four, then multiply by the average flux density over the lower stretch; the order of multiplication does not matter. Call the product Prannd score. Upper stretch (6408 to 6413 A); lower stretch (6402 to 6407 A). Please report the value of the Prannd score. 12.6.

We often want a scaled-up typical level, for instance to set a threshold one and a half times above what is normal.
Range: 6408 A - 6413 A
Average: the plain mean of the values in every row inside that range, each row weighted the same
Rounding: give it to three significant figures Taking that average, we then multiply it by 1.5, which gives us 2.51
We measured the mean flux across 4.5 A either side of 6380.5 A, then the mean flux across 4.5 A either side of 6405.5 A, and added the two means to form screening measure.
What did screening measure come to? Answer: 3.47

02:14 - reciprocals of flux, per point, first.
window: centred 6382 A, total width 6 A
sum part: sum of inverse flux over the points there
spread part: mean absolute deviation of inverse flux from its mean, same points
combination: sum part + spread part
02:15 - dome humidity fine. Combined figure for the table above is 2.48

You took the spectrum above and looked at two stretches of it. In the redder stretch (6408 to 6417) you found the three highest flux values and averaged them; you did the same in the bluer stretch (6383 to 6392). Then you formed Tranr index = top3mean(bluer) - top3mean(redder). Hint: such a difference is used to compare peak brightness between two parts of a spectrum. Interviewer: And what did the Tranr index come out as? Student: 0.10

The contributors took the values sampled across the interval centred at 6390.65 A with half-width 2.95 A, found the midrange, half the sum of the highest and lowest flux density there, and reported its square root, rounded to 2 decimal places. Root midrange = 1.32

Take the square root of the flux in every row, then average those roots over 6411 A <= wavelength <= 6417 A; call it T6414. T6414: 1.30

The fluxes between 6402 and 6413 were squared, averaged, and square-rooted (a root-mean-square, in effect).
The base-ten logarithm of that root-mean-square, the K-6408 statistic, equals 0.250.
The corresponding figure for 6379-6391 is 0.227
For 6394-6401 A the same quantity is 0.223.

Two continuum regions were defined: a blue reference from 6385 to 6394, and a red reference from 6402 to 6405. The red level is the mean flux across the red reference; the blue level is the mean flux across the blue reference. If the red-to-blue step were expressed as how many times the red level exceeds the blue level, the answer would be 1.12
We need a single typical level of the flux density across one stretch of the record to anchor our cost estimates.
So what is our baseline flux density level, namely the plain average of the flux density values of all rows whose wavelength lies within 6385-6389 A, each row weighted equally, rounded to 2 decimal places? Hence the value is 1.81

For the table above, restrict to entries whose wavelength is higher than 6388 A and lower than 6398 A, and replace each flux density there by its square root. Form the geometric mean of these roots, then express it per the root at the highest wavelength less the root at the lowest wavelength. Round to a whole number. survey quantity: -12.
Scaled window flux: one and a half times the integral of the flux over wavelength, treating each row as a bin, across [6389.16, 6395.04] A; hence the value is 15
